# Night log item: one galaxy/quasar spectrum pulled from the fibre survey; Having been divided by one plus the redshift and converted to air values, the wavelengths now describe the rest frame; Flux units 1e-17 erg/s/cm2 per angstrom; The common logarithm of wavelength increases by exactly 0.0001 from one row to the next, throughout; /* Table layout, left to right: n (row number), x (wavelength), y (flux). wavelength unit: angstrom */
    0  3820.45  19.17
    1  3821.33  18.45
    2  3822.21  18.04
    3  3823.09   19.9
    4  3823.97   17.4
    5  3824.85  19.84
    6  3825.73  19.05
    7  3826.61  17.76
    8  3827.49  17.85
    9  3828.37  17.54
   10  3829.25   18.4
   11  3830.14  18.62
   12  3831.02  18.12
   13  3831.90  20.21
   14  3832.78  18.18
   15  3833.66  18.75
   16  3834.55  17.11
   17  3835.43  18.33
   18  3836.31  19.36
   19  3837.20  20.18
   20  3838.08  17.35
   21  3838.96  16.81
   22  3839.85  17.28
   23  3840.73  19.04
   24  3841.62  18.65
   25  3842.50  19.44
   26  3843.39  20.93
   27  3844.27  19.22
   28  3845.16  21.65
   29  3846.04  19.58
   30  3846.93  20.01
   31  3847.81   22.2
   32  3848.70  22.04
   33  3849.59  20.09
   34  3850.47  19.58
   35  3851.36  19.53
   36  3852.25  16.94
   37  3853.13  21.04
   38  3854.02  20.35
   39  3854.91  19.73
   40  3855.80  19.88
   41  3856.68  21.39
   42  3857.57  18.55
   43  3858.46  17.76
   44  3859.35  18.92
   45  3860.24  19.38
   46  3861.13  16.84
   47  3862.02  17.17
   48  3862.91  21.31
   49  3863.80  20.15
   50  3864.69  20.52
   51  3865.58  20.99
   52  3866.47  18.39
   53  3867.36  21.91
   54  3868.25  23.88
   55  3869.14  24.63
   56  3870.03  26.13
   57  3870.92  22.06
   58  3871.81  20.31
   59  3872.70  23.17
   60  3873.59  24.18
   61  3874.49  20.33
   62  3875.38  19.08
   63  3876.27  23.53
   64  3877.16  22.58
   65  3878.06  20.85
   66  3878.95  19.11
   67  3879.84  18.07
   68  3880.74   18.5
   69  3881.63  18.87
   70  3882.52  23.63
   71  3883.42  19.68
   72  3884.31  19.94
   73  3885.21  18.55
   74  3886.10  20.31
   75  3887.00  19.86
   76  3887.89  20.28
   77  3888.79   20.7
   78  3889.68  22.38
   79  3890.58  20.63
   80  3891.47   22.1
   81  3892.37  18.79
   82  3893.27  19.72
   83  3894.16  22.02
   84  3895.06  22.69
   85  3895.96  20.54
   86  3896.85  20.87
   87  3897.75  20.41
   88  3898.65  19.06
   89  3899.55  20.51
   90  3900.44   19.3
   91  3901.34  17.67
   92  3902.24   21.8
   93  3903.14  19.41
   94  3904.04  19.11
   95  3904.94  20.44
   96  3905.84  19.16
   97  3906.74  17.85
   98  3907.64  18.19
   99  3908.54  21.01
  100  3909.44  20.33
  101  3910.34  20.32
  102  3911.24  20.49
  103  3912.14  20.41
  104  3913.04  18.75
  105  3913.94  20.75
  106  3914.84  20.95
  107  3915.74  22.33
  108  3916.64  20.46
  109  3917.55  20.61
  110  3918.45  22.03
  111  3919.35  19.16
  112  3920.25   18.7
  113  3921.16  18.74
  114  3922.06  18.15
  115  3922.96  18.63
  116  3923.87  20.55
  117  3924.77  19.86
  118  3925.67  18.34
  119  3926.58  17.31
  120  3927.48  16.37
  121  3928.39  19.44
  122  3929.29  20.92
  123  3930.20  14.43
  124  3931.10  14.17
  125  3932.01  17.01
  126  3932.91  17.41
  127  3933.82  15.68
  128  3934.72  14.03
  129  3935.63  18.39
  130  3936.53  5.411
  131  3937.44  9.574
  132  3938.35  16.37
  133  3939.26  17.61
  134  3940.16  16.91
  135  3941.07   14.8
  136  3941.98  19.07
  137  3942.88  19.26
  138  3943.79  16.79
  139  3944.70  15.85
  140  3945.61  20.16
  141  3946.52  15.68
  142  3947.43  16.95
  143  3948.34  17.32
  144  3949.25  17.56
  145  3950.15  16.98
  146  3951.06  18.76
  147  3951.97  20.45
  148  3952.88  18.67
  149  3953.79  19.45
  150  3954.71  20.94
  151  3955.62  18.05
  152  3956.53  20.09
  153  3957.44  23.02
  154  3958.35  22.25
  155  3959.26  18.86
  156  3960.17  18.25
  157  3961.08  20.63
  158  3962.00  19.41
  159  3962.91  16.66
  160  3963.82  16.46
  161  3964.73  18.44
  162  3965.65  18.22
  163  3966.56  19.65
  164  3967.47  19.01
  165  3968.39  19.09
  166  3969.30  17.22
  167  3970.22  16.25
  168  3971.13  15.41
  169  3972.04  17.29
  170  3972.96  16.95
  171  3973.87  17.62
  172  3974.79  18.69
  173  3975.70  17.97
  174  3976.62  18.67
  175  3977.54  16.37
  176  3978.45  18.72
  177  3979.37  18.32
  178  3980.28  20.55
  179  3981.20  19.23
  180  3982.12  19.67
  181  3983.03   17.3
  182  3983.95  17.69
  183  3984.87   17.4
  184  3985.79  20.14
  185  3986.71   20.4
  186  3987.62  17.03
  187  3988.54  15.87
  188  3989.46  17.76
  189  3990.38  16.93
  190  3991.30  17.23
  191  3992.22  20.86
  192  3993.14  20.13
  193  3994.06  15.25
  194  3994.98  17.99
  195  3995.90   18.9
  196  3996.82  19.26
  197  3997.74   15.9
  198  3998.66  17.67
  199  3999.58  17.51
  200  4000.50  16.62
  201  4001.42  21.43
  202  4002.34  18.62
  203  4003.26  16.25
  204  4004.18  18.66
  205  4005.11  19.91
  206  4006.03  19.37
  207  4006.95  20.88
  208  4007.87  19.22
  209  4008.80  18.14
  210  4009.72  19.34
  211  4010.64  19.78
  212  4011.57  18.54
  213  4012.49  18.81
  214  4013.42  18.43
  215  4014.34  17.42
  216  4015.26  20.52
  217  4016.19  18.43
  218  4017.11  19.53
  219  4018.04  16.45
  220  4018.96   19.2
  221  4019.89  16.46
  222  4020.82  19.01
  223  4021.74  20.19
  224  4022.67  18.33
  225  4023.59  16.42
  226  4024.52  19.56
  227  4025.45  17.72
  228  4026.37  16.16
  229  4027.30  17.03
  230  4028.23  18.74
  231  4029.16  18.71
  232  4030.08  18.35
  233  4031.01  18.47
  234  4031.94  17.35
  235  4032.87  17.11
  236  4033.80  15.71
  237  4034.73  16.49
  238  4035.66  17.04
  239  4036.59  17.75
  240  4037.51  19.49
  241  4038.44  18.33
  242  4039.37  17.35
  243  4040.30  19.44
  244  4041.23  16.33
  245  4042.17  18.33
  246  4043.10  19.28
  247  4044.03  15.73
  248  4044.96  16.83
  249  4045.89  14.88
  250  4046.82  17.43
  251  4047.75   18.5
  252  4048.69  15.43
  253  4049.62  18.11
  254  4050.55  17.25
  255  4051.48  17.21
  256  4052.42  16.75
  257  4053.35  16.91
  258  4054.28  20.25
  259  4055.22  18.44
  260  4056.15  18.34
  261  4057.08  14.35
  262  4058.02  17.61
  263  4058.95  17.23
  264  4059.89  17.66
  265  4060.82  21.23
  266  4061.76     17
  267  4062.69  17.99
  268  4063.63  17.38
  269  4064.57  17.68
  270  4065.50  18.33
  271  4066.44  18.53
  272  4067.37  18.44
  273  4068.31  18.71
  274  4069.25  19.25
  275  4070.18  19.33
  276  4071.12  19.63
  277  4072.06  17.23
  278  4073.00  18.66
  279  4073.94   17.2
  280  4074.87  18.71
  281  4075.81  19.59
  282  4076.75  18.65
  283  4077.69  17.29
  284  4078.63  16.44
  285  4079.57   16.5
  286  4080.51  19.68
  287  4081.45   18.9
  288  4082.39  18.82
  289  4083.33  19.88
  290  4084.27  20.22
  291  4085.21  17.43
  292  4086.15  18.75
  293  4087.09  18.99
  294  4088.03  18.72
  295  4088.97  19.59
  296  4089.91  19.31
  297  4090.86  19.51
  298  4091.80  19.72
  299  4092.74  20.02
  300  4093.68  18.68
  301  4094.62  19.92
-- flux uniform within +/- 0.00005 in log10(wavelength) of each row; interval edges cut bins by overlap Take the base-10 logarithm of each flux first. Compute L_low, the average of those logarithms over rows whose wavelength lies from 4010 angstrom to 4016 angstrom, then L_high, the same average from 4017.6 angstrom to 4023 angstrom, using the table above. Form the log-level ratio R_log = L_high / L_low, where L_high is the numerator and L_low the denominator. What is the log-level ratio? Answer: 0.988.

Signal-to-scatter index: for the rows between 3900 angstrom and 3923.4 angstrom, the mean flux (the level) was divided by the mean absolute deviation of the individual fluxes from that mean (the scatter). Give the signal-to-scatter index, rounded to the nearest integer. 18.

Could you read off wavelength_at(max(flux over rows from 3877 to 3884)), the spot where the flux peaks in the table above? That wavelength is 3882.52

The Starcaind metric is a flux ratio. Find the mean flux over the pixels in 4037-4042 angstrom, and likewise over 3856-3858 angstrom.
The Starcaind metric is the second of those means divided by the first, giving 1.10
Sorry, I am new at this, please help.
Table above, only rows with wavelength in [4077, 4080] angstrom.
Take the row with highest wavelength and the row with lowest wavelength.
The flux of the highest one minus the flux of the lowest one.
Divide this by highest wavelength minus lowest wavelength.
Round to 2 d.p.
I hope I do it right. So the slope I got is -0.42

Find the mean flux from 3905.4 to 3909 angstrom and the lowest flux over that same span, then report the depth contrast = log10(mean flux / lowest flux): 0.028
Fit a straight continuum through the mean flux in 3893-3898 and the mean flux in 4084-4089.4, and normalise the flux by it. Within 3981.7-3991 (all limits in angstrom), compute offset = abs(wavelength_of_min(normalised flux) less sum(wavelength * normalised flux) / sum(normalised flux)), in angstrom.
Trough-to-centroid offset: 2.4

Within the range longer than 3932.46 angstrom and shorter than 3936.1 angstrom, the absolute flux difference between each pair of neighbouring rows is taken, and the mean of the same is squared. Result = 6.7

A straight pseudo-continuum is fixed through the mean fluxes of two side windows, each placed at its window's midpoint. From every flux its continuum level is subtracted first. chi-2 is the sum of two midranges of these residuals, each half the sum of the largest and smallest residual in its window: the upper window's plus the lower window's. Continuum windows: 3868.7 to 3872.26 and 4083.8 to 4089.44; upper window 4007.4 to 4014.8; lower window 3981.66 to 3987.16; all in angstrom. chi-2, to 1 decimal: -4.0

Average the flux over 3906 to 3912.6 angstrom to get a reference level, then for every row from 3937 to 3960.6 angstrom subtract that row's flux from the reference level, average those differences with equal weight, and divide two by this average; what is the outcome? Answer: 1.2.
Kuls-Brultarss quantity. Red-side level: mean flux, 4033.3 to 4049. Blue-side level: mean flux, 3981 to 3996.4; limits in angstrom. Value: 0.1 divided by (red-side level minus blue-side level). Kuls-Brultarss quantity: -0.11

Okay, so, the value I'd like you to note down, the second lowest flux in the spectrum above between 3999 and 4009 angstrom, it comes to 16.62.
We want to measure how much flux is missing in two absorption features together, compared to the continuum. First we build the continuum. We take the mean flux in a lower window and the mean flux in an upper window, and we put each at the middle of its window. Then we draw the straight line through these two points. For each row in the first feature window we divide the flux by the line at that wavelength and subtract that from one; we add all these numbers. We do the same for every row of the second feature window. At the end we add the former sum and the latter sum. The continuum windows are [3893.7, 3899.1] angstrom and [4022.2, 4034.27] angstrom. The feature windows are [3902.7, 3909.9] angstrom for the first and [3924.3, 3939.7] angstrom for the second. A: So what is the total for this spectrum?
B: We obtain 4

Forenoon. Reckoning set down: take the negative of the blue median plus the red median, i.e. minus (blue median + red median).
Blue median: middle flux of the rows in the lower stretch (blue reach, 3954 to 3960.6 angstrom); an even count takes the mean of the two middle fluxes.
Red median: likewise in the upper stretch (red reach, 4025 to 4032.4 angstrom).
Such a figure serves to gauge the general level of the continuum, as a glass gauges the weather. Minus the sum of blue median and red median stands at -38.1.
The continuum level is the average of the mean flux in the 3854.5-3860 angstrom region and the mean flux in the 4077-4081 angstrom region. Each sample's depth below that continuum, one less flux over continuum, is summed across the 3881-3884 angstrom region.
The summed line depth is -0.37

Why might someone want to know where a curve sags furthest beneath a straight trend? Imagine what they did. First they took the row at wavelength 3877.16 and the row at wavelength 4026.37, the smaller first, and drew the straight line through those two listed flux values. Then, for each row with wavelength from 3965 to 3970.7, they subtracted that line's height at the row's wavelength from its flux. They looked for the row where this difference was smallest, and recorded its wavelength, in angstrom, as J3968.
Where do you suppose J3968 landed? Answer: 3970.22 angstrom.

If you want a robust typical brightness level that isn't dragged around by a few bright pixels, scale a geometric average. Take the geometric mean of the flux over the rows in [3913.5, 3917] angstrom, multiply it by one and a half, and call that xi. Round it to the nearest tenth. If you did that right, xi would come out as 31.7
